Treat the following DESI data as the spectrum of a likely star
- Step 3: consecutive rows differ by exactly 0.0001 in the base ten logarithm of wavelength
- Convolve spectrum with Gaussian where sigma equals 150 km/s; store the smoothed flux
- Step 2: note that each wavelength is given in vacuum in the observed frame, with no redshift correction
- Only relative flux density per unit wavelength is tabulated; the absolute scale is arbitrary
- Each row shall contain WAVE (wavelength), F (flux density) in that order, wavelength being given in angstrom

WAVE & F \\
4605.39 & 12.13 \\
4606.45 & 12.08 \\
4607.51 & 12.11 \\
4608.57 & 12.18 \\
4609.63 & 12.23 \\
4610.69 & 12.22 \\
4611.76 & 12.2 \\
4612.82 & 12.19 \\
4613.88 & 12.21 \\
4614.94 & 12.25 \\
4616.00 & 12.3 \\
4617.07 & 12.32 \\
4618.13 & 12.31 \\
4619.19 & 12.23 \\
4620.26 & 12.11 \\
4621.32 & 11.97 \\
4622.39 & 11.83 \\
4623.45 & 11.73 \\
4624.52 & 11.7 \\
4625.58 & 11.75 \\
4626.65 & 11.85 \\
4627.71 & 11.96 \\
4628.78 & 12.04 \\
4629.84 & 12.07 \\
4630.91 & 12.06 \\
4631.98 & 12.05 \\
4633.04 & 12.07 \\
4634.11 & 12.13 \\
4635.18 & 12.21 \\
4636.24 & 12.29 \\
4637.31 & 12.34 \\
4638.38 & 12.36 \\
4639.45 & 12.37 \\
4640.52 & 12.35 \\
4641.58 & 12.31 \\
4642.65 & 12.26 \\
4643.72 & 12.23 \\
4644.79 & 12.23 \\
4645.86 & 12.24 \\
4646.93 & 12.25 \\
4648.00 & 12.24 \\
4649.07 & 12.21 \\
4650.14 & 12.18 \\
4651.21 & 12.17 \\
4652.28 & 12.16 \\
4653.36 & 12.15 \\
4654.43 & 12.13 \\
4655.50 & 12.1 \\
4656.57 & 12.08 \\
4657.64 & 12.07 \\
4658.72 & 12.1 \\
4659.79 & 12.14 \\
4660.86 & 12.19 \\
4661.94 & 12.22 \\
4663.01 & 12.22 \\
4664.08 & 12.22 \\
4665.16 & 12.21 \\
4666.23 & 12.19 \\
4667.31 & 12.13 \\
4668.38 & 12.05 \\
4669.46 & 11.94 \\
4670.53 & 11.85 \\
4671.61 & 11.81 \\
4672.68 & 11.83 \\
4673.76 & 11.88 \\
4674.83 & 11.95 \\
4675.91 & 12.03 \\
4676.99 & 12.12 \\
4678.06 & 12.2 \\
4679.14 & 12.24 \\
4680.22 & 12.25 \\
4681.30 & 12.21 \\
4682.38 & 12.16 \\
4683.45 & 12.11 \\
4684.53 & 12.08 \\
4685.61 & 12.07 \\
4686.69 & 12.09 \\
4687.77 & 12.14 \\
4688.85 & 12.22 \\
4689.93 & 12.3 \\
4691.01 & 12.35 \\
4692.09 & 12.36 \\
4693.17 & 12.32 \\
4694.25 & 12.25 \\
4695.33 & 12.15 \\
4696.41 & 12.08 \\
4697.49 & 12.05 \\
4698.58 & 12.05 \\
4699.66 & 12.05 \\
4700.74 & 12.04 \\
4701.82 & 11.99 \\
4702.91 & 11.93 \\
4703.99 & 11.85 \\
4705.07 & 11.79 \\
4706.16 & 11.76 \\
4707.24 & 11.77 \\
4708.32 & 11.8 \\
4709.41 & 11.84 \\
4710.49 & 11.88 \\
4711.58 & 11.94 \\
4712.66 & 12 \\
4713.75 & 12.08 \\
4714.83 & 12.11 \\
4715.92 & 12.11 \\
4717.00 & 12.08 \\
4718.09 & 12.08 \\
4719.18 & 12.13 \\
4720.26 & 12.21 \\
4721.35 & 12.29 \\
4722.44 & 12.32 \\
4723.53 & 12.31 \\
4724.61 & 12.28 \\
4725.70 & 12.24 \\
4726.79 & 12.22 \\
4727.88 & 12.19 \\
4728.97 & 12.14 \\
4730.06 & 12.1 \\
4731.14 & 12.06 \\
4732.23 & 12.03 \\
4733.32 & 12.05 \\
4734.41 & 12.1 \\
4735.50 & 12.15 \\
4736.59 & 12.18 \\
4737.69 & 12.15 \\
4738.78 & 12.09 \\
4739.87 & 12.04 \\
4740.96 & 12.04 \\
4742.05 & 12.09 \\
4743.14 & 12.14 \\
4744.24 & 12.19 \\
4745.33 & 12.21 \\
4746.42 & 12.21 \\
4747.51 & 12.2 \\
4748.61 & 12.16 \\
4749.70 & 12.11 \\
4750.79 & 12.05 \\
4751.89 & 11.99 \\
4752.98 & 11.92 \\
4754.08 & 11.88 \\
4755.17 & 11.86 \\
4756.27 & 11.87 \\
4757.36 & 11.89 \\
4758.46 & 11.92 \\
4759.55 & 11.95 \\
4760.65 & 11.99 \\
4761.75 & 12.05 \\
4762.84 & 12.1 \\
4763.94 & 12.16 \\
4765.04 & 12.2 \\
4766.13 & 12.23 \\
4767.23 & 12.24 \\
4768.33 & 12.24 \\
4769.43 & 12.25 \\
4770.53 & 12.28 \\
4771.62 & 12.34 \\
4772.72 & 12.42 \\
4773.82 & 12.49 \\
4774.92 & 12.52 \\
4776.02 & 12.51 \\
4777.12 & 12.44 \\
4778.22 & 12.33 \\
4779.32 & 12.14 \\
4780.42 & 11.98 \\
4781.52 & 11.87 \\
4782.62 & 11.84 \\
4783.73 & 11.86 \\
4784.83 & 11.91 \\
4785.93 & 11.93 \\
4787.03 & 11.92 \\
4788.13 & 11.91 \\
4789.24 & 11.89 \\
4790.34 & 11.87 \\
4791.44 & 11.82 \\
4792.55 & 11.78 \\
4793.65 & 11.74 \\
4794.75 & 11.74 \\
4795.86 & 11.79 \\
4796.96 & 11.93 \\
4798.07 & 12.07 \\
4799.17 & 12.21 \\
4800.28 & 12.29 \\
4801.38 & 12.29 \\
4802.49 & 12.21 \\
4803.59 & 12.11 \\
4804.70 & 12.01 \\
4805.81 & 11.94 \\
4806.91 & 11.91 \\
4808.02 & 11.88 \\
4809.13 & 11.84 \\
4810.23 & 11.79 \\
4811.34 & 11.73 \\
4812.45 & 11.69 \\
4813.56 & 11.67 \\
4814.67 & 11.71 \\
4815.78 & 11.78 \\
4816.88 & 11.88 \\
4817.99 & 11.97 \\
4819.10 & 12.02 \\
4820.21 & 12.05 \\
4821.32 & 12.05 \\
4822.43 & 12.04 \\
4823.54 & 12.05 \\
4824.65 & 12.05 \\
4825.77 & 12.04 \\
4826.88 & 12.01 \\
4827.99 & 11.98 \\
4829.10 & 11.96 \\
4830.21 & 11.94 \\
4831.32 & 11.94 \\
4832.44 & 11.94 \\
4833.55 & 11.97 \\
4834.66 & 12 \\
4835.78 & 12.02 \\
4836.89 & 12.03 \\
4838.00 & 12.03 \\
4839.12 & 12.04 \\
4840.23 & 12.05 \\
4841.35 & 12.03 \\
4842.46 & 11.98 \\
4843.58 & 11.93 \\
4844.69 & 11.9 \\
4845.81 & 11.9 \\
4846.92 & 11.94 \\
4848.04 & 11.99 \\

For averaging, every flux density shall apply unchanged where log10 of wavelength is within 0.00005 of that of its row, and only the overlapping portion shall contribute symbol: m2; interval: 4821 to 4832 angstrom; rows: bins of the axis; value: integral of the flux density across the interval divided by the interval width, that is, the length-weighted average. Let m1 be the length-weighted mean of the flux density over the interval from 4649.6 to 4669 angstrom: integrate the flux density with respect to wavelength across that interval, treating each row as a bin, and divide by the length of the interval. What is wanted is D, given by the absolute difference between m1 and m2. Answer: 0.15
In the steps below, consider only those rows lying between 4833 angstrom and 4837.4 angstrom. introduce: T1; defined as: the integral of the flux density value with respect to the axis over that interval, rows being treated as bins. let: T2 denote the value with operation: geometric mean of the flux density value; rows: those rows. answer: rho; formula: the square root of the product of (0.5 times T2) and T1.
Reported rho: 17.8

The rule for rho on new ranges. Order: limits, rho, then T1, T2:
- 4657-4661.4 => 18.0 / 53.3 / 12.12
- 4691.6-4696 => 18.2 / 54.0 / 12.27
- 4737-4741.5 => 18.1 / 54.3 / 12.08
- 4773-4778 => 19.7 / 62.4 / 12.49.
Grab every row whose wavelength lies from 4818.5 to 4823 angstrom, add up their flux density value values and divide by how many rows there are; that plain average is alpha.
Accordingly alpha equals 12.0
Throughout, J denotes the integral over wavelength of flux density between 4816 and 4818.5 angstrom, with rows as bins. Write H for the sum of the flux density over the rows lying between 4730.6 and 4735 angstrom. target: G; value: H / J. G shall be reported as 1.6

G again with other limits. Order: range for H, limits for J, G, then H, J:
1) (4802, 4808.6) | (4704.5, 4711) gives 0.9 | 72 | 77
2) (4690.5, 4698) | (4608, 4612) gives 1.8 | 86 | 49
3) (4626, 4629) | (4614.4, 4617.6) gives 0.9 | 36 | 39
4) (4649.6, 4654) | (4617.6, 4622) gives 0.9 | 49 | 53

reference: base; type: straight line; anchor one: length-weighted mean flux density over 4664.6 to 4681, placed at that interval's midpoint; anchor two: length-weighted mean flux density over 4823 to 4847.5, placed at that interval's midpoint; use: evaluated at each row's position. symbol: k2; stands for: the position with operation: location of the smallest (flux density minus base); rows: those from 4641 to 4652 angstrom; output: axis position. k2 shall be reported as 4651.21 angstrom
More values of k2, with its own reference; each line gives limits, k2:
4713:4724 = 4713.75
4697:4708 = 4706.16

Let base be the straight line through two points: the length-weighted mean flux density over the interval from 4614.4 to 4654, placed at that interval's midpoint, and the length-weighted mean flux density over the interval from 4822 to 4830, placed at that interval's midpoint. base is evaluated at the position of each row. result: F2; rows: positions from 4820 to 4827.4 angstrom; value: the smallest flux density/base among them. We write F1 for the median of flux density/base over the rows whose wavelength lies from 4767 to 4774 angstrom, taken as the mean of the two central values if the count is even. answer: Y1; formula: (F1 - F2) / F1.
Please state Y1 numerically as 0.019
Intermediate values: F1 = 1.02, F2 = 1.000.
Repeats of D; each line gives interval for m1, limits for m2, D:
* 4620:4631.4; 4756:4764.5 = 0.08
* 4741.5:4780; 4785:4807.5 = 0.19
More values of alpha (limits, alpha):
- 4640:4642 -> 12.3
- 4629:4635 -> 12.1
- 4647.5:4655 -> 12.2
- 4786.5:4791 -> 11.9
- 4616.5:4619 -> 12.3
